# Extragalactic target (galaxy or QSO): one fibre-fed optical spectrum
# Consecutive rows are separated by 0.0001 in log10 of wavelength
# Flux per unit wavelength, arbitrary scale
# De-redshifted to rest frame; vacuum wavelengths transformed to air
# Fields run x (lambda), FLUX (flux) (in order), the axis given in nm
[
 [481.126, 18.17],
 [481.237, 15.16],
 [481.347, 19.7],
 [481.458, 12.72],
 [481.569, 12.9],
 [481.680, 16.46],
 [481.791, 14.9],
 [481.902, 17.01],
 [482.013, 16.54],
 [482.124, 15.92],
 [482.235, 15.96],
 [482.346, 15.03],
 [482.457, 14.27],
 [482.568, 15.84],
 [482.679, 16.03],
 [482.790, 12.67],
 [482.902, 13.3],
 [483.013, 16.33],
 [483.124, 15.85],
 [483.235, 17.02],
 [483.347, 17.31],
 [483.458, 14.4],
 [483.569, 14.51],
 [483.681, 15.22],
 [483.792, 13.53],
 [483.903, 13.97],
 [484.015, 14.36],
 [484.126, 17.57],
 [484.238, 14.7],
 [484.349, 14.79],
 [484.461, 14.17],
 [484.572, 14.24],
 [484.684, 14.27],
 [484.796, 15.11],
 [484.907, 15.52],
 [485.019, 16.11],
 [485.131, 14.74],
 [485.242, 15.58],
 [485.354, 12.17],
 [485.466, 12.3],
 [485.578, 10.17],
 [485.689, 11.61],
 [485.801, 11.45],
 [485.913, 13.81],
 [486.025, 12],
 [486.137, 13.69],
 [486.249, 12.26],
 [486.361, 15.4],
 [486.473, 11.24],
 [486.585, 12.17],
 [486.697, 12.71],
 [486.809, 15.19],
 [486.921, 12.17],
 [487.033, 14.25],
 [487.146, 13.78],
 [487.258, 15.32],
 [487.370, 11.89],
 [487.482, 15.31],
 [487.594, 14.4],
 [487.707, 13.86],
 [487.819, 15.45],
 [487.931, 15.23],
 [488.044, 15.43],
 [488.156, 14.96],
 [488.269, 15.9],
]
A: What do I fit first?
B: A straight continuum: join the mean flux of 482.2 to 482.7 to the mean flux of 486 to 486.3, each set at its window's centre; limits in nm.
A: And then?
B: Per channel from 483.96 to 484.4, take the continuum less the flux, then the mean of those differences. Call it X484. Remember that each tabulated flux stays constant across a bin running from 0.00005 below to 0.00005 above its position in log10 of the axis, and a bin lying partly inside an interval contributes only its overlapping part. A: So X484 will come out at -1.2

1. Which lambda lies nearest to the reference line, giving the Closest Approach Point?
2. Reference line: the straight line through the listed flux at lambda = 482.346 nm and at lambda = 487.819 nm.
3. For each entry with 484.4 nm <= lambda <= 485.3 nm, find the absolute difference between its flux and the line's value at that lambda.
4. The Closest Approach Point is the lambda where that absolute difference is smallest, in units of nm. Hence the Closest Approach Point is 484.796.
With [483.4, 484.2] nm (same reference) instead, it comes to 483.681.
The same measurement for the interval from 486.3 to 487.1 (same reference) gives 486.361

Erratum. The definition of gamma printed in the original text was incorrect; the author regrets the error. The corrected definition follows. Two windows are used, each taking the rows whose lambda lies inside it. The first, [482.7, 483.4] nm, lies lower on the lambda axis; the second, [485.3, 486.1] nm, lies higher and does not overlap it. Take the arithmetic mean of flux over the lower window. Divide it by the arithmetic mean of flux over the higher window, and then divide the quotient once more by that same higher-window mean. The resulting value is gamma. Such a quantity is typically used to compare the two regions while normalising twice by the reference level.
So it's 0.108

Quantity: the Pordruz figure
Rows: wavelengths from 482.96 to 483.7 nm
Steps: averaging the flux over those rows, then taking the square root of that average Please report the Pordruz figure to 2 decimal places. 3.98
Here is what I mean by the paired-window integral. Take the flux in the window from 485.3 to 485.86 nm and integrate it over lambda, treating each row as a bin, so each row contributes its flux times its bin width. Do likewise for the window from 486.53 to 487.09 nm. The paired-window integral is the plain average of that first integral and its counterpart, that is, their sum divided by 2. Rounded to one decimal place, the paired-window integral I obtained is 7.0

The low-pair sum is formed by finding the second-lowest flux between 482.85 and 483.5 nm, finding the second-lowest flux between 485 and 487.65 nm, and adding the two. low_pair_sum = 25.6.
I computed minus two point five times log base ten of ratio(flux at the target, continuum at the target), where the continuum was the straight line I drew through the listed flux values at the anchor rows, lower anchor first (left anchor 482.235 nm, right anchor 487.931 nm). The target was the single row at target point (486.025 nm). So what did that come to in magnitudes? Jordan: 0.28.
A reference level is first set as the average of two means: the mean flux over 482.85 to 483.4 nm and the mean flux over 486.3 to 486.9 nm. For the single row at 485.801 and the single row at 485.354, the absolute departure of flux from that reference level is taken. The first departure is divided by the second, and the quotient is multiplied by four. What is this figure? 5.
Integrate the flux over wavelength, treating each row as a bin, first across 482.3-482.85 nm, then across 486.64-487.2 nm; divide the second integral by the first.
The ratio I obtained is 0.9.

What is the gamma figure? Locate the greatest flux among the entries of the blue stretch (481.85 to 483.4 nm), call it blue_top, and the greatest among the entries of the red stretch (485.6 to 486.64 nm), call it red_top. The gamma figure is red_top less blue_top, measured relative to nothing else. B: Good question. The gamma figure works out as -1.91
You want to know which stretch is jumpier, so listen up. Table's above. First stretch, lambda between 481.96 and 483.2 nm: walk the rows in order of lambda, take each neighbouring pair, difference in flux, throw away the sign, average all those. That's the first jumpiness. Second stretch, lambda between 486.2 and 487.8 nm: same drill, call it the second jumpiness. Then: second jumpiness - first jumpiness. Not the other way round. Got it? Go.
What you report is 0.89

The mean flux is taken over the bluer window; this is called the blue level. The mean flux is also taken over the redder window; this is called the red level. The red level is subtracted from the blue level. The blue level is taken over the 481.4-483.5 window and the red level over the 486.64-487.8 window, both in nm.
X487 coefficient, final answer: 1.4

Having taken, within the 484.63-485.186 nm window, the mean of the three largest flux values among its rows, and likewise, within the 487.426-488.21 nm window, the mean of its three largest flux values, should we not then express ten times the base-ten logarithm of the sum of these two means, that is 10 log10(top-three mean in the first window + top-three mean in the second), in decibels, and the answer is 14.9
